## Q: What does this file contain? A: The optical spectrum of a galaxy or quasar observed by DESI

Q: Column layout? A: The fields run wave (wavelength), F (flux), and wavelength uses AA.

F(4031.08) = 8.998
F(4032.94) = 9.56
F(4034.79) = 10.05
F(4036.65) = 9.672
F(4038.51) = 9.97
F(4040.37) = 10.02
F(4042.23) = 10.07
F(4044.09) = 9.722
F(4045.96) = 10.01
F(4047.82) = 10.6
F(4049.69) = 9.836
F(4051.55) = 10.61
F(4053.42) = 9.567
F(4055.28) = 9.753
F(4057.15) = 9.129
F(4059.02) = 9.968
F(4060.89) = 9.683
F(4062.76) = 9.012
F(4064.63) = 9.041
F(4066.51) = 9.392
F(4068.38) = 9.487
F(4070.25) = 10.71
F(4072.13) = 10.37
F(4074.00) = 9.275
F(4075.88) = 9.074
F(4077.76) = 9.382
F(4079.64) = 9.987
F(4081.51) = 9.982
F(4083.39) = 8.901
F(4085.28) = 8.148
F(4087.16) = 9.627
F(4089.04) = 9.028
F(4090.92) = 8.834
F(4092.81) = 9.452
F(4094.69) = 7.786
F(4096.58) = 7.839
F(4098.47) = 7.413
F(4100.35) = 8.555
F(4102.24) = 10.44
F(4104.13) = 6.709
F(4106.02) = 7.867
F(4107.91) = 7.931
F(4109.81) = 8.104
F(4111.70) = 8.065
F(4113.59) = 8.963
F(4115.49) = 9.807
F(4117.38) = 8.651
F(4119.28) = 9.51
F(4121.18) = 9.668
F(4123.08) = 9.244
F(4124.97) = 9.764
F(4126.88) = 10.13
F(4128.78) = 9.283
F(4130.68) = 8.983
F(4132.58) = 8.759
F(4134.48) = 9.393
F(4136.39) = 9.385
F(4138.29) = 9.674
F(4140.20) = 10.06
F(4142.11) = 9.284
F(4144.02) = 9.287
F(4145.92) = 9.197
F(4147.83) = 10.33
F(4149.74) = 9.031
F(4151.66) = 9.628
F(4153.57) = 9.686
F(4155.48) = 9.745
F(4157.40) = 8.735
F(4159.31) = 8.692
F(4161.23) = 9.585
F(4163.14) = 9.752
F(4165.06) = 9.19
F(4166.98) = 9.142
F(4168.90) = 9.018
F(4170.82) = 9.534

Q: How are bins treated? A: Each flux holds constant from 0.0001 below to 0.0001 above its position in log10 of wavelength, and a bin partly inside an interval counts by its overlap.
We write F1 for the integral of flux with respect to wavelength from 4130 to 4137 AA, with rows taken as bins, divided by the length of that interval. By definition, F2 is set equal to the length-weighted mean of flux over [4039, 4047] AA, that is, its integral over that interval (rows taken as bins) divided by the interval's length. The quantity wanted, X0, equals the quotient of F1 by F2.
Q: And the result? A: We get 0.92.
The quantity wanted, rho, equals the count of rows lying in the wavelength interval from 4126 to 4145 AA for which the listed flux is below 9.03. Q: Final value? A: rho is 2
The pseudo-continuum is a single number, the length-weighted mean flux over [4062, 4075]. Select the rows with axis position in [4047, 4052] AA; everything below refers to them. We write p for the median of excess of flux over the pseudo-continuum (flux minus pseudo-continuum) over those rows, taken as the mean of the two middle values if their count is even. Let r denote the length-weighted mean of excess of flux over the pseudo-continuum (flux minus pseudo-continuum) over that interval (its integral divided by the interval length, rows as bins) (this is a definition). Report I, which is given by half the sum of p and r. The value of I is 0.84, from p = 1.0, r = 0.7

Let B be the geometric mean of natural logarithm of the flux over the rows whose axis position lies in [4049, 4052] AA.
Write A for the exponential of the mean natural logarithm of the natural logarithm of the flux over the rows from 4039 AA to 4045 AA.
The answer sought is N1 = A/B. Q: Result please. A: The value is 0.99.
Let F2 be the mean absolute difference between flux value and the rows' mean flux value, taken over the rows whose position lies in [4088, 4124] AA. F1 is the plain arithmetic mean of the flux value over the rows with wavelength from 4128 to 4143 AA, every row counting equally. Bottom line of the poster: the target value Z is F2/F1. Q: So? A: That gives 0.083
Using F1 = 9.4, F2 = 0.77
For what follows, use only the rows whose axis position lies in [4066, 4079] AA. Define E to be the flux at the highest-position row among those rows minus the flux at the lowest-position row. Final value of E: -0.01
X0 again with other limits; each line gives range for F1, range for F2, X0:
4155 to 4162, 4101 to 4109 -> 1.11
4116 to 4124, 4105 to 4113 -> 1.16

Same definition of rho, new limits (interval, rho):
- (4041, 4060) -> 0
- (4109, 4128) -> 4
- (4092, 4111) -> 8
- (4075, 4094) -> 4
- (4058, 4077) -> 1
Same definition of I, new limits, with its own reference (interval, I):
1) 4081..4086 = -0.68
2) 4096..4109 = -1.63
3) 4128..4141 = -0.25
